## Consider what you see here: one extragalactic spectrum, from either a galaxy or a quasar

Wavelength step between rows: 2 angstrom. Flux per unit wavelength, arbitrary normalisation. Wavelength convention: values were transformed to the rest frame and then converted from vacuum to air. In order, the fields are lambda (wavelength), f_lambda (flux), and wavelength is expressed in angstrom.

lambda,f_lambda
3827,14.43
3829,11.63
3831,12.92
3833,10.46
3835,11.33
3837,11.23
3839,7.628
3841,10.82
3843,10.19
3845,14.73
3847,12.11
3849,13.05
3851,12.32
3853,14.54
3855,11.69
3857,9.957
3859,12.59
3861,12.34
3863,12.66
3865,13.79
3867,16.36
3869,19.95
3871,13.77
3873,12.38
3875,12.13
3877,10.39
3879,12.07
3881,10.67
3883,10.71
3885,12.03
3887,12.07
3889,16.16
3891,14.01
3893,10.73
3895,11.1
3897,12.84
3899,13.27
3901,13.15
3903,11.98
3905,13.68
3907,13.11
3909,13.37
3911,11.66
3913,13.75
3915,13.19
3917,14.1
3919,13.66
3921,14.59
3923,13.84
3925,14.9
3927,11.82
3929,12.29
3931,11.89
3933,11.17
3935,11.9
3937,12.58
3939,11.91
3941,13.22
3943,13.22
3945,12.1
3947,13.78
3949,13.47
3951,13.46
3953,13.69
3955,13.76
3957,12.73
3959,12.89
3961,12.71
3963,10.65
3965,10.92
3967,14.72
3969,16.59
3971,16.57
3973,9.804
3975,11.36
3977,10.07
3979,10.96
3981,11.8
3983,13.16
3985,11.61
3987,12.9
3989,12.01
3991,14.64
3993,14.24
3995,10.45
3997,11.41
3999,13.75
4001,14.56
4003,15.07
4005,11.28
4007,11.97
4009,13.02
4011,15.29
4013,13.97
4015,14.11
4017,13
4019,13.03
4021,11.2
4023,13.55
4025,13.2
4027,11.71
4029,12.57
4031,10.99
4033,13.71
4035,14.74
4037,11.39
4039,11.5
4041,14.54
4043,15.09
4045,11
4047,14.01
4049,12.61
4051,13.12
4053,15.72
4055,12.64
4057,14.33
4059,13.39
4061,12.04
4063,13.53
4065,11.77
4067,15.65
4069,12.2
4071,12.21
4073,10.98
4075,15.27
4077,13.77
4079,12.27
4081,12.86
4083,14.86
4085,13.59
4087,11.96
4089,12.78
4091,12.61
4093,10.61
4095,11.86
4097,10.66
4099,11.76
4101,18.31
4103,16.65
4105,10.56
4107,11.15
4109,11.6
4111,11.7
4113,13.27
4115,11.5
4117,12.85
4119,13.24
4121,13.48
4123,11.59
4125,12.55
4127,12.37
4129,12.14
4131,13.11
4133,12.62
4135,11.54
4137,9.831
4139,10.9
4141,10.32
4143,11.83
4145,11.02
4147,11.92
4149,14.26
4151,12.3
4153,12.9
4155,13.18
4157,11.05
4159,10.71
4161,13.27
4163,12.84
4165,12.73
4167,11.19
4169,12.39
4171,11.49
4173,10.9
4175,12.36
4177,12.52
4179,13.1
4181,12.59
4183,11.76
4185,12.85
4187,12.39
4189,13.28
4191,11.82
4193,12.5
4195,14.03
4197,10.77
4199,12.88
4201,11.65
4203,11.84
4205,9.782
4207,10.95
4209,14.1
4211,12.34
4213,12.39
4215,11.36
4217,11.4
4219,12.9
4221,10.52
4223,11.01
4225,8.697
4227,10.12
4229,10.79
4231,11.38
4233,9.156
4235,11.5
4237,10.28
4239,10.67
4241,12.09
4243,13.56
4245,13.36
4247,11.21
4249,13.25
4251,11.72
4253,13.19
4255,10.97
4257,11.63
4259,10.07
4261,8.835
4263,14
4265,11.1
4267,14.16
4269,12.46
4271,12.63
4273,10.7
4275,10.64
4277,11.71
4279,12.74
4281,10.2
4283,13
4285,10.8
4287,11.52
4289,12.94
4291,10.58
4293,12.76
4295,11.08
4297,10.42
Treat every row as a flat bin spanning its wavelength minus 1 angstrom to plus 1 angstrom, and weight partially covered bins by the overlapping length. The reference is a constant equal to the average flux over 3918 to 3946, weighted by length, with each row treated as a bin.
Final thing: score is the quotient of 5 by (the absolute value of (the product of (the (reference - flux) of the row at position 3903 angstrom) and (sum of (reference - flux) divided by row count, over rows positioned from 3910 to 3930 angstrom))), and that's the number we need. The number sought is 10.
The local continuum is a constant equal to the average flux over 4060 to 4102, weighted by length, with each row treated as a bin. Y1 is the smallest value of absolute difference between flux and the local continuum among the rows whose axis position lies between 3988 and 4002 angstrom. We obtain 0.82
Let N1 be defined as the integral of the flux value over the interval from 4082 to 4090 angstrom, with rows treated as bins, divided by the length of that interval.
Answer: 13.3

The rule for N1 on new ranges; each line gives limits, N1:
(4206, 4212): 12.5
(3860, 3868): 13.8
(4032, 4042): 13.2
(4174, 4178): 12.4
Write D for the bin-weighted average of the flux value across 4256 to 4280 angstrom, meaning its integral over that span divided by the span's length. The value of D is 11.7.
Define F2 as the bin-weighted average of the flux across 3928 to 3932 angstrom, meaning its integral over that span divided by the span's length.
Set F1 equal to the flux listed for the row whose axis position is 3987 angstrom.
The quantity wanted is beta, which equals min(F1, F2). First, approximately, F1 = 12.9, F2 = 12.1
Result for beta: 12.1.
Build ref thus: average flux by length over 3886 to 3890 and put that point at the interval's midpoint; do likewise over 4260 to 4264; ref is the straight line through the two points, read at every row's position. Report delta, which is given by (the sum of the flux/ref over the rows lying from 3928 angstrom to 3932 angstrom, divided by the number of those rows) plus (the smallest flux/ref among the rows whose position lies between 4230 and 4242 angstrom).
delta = 1.66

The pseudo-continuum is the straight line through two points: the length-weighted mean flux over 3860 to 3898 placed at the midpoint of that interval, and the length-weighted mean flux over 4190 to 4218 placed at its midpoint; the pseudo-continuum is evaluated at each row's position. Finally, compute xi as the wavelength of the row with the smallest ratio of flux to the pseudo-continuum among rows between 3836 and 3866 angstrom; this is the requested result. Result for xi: 3839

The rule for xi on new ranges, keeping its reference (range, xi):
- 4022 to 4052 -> 4031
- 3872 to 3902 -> 3877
